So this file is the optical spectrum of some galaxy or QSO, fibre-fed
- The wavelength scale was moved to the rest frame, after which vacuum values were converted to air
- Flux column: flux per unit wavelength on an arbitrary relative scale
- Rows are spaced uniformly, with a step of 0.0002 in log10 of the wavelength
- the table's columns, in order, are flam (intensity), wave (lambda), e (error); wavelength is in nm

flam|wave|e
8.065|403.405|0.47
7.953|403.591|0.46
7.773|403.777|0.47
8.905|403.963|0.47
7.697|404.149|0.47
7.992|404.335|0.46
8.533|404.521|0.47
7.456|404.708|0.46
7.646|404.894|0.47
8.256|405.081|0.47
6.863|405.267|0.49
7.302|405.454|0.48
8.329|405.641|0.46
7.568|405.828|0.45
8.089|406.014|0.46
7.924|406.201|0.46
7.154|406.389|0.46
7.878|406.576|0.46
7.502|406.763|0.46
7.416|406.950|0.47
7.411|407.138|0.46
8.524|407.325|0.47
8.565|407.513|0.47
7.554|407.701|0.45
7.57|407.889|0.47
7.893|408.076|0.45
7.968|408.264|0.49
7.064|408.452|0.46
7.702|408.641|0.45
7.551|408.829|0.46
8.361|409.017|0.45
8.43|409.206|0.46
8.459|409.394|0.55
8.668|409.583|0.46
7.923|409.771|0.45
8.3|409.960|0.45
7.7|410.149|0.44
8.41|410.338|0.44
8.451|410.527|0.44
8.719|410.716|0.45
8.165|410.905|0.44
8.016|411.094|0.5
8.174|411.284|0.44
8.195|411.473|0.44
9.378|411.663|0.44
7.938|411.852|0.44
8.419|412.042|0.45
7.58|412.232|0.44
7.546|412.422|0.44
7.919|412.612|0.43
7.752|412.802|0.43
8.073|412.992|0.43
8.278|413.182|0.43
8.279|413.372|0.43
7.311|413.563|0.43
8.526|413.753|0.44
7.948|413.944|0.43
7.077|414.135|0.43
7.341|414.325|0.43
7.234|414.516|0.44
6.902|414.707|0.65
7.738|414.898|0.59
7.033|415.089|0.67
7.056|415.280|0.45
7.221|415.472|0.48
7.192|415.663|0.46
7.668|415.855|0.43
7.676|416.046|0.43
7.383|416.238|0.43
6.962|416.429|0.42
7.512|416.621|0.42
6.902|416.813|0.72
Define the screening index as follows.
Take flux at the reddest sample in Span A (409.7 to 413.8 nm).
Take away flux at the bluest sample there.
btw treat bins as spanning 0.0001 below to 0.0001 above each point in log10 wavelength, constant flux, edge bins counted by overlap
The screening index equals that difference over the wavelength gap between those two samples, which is 0.15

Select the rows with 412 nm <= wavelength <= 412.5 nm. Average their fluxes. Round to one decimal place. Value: 7.8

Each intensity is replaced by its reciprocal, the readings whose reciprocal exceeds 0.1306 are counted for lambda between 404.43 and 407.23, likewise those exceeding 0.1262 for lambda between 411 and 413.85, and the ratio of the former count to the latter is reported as 1.8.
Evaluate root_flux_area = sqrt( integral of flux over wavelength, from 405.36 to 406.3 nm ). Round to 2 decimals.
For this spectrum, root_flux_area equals 2.71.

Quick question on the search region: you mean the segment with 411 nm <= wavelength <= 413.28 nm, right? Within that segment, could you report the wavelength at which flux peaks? 411.663 nm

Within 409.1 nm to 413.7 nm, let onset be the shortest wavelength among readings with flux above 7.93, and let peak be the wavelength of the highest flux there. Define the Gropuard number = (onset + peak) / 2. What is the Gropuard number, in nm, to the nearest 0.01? 410.43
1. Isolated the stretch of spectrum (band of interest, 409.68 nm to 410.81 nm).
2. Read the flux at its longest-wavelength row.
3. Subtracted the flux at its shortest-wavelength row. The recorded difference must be 0.8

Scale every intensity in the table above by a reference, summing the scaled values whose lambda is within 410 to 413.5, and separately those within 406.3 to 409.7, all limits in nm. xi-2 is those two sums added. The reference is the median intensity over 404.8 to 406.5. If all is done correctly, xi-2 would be 37.8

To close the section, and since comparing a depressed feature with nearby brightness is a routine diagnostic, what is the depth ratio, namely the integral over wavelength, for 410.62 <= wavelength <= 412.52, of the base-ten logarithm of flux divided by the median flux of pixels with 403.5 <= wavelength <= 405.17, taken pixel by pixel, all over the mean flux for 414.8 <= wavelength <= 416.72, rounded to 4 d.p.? 0.0034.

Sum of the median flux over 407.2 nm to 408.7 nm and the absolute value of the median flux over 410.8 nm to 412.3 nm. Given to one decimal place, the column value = 16.0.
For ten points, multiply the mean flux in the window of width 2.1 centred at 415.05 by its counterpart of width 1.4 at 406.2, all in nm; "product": 57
